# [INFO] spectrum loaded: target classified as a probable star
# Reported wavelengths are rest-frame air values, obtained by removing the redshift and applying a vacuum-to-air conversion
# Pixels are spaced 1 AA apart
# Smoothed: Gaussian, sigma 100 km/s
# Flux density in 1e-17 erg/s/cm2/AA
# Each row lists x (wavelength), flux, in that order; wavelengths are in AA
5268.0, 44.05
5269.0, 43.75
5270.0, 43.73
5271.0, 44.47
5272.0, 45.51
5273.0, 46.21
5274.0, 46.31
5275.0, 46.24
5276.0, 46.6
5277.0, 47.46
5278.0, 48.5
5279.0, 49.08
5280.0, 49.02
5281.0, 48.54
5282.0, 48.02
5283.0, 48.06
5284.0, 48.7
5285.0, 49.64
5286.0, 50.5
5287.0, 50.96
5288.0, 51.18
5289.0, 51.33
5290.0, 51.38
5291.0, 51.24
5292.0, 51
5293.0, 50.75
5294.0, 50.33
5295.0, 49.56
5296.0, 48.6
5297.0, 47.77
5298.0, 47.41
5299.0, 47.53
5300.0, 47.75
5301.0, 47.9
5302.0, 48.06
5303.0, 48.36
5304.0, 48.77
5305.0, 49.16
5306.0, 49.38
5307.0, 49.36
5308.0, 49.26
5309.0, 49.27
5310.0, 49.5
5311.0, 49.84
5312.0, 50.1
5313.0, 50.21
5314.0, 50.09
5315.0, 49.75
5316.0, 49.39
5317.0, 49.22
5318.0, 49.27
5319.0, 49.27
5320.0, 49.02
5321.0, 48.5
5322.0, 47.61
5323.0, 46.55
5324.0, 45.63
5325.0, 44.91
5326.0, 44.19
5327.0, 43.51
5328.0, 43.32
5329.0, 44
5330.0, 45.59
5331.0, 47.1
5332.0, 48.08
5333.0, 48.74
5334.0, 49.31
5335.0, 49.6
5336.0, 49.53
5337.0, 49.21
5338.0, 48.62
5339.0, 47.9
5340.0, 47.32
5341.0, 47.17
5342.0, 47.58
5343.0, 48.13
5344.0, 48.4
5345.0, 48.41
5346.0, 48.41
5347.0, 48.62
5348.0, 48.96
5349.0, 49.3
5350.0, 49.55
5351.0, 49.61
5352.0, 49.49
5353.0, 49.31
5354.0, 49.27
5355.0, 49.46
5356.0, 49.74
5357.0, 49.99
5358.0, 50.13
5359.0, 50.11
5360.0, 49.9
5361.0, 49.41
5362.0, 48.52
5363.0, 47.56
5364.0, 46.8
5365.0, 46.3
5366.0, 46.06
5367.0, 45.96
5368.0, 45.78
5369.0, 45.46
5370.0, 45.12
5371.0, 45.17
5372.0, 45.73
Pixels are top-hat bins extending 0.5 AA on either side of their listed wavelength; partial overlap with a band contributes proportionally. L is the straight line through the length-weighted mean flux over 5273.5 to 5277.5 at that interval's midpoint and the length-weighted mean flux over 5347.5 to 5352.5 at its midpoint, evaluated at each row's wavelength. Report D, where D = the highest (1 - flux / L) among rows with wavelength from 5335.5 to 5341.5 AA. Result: 0.04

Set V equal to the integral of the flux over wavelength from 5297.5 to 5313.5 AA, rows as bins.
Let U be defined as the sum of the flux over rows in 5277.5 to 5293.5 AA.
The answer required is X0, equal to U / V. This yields 1.02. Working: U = 798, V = 782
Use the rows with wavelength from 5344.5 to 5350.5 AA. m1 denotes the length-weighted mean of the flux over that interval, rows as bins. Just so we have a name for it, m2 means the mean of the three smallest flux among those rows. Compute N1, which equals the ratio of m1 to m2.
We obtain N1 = 1.01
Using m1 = 48.9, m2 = 48.5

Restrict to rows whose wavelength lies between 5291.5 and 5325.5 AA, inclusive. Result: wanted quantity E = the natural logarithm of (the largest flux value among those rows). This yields 3.93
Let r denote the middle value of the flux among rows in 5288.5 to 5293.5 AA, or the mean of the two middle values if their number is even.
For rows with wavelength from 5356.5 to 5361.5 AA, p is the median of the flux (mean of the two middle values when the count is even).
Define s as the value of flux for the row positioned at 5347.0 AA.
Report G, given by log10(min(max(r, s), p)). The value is 1.70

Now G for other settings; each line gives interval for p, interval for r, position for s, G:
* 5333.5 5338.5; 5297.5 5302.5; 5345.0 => 1.68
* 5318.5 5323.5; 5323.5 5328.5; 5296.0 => 1.69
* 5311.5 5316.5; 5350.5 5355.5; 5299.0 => 1.69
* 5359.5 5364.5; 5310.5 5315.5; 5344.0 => 1.69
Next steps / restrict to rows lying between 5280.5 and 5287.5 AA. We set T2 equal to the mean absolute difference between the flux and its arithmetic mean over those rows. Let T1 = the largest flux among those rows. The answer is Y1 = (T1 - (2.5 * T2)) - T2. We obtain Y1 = 47.5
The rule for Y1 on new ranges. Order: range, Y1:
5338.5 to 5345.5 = 46.9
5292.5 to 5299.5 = 46.7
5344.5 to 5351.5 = 48.1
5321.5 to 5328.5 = 43.1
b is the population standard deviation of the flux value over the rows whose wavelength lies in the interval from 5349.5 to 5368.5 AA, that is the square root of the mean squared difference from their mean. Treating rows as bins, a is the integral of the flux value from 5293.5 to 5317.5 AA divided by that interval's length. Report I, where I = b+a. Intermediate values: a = 49.0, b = 1.5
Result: 50.6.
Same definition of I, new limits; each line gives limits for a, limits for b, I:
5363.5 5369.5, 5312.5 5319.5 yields 46.4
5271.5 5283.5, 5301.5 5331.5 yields 49.6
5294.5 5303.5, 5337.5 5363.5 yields 49.0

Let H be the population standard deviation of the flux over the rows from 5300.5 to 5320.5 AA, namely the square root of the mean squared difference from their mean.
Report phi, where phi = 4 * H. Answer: 2.4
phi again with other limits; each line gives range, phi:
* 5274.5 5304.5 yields 5.9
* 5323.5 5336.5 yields 9.2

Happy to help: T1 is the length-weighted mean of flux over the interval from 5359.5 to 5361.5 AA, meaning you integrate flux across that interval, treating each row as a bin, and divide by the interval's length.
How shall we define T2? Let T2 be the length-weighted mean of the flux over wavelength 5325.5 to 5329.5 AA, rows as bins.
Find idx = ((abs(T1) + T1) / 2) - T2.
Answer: 6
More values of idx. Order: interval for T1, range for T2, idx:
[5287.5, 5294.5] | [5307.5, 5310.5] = 2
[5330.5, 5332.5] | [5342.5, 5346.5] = -1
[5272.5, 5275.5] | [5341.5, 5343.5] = -2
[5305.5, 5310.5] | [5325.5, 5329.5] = 6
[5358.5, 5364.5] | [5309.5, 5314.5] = -1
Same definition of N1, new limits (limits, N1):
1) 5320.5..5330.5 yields 1.04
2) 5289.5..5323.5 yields 1.04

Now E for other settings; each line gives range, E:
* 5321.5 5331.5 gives 3.86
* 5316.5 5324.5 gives 3.90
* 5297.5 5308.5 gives 3.90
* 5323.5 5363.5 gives 3.91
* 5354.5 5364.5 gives 3.91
